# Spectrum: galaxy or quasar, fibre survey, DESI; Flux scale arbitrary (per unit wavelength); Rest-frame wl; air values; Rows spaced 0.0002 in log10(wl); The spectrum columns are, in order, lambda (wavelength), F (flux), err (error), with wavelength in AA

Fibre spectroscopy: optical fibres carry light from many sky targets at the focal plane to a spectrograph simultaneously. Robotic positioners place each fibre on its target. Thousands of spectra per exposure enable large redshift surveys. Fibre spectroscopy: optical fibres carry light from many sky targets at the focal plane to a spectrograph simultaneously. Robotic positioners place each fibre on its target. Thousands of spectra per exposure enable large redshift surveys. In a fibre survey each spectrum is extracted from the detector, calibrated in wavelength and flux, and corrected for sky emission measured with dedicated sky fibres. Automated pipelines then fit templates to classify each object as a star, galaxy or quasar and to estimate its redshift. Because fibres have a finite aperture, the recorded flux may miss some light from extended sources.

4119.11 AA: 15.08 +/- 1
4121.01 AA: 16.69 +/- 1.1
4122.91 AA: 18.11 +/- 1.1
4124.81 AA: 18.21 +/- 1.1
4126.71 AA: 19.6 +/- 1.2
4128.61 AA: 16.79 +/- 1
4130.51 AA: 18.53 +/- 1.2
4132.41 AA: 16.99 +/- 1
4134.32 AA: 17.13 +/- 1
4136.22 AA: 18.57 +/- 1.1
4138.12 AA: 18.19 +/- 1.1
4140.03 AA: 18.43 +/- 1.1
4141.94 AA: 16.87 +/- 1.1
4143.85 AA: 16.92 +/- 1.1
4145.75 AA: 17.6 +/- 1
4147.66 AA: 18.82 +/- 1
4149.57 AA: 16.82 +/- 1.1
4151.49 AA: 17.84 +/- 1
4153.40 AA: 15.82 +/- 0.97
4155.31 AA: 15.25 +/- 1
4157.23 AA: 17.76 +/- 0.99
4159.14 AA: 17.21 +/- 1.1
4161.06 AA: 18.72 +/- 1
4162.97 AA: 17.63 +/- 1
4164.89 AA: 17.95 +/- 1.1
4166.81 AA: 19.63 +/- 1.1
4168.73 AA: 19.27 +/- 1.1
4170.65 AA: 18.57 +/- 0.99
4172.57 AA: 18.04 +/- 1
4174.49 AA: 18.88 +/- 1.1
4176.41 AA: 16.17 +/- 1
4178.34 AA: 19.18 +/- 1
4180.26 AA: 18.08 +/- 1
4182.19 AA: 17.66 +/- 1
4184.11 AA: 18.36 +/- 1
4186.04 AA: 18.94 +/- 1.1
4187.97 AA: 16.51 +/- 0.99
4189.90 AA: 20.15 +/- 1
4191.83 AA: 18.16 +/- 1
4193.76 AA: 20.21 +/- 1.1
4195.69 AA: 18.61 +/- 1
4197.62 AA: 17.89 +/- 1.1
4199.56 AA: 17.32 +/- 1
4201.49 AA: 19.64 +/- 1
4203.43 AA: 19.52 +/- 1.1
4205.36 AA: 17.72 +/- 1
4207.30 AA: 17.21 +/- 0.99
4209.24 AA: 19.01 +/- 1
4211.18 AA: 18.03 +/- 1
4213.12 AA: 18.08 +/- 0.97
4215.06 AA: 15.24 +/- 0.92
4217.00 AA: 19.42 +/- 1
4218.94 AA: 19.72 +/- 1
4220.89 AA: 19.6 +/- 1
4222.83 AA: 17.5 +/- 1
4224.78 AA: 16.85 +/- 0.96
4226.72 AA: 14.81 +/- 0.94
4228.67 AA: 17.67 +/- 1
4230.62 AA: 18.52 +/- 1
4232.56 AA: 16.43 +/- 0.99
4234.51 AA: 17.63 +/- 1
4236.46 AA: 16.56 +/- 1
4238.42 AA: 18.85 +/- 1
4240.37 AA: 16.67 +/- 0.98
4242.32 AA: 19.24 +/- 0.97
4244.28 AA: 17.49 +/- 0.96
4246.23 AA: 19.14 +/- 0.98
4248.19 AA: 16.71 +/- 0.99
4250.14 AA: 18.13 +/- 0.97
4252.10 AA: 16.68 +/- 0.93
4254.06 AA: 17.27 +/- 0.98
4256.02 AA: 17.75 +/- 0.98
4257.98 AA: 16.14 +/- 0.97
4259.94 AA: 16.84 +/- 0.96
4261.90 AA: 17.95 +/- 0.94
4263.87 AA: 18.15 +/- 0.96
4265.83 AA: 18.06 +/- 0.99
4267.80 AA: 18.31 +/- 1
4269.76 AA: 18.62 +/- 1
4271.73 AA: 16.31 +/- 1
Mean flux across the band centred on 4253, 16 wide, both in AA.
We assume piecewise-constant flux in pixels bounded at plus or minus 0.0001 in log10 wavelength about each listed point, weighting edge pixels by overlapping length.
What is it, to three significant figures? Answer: 17.3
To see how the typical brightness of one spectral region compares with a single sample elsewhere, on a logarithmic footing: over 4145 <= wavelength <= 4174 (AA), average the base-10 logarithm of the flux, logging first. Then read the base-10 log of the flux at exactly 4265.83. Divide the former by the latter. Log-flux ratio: 0.99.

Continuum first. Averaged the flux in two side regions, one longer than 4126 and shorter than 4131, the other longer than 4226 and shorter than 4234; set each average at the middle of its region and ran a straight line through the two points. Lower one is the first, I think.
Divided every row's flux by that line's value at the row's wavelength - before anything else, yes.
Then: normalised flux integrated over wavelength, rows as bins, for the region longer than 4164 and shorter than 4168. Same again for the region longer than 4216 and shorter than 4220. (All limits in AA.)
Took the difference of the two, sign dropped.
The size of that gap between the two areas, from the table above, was 0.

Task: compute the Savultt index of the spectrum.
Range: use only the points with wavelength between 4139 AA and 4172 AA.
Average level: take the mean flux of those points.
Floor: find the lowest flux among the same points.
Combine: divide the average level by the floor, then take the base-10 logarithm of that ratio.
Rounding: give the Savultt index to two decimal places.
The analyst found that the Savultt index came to 0.07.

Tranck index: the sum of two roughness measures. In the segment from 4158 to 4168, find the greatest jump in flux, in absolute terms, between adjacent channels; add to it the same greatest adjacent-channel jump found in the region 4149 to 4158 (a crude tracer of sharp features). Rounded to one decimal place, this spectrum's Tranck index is 4.2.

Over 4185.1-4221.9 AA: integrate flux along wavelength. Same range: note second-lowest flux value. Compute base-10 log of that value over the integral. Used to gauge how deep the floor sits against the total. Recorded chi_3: -1.61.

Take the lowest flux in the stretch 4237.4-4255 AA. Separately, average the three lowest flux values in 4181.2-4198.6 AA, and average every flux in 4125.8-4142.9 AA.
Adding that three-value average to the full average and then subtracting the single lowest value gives 18.6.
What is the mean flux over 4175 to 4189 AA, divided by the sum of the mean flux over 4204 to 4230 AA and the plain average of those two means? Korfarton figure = 0.502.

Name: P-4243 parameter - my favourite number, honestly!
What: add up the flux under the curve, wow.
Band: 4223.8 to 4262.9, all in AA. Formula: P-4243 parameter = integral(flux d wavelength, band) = 679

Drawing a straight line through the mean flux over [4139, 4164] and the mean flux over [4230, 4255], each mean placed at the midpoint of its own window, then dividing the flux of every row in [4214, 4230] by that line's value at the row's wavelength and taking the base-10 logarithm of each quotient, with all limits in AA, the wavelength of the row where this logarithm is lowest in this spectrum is 4226.72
